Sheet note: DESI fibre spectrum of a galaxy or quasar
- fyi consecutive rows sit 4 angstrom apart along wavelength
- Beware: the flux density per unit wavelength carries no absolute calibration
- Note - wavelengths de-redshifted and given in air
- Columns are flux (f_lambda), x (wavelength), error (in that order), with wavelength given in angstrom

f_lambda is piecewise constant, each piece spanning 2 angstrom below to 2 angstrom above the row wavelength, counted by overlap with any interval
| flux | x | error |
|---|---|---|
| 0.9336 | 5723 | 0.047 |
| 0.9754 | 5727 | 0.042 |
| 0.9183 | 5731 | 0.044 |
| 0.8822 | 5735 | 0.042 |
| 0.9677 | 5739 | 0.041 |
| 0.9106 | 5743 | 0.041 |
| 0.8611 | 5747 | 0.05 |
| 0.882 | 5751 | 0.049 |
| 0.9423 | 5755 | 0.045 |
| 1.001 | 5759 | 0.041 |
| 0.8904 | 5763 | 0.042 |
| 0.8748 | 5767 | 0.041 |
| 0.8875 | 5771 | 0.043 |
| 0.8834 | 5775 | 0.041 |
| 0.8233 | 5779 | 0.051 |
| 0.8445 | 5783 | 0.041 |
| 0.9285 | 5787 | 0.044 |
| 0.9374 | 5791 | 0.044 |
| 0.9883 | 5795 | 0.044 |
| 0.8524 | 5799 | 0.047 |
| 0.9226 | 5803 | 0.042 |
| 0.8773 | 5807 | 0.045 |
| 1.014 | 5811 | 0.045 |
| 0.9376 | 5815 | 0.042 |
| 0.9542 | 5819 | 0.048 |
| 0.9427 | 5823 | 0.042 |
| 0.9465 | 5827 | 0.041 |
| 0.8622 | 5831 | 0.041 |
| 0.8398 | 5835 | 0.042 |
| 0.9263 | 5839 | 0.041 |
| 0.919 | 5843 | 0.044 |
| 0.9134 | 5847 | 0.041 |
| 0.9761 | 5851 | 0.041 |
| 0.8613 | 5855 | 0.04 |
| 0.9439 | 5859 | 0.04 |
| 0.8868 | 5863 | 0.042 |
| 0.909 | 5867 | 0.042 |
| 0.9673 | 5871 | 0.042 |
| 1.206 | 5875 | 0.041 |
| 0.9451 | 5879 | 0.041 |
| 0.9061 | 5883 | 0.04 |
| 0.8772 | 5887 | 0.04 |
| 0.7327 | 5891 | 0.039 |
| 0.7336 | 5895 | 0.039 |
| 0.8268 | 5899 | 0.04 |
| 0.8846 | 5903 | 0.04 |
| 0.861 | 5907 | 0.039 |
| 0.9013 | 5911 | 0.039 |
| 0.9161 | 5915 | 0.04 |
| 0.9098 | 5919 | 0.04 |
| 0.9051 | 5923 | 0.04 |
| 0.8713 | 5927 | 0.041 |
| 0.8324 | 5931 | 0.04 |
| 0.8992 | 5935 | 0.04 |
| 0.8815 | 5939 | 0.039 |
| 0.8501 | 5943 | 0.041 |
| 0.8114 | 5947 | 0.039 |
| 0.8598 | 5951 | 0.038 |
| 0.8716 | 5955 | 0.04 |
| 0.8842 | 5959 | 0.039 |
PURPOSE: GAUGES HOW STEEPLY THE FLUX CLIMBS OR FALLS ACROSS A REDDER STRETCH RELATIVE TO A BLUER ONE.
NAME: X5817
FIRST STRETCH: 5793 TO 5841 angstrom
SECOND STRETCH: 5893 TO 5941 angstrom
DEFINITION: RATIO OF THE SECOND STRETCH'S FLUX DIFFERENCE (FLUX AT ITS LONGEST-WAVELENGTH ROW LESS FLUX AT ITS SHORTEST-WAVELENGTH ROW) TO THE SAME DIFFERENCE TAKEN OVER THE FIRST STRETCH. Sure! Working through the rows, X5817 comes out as -2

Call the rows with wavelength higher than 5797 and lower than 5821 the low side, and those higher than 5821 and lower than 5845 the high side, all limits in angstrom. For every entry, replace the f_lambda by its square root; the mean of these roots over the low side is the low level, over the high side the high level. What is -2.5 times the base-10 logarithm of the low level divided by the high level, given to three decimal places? -0.012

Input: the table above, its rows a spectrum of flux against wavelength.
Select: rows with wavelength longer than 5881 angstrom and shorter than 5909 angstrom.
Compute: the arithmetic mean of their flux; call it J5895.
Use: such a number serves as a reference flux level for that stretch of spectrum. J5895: 0.832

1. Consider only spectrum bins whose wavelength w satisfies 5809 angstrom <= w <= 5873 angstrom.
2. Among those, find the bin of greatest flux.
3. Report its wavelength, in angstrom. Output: 5811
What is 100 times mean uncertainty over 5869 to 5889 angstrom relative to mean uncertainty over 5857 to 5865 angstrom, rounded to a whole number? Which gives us 100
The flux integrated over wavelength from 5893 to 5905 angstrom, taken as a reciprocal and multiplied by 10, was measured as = 1.02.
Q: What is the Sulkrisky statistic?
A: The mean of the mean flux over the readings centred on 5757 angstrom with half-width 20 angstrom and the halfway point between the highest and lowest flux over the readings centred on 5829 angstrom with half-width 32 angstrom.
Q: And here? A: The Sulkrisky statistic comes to 0.92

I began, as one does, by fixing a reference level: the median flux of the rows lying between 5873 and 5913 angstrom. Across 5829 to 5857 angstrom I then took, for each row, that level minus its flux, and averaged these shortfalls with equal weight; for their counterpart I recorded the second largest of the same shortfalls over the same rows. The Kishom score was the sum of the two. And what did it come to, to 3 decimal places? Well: 0.001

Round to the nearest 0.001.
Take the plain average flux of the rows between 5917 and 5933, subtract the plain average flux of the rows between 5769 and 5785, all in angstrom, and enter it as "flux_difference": 0.020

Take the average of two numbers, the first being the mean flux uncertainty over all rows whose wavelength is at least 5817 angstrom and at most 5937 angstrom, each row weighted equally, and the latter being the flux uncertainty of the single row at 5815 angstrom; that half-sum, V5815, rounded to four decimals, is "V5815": 0.0414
